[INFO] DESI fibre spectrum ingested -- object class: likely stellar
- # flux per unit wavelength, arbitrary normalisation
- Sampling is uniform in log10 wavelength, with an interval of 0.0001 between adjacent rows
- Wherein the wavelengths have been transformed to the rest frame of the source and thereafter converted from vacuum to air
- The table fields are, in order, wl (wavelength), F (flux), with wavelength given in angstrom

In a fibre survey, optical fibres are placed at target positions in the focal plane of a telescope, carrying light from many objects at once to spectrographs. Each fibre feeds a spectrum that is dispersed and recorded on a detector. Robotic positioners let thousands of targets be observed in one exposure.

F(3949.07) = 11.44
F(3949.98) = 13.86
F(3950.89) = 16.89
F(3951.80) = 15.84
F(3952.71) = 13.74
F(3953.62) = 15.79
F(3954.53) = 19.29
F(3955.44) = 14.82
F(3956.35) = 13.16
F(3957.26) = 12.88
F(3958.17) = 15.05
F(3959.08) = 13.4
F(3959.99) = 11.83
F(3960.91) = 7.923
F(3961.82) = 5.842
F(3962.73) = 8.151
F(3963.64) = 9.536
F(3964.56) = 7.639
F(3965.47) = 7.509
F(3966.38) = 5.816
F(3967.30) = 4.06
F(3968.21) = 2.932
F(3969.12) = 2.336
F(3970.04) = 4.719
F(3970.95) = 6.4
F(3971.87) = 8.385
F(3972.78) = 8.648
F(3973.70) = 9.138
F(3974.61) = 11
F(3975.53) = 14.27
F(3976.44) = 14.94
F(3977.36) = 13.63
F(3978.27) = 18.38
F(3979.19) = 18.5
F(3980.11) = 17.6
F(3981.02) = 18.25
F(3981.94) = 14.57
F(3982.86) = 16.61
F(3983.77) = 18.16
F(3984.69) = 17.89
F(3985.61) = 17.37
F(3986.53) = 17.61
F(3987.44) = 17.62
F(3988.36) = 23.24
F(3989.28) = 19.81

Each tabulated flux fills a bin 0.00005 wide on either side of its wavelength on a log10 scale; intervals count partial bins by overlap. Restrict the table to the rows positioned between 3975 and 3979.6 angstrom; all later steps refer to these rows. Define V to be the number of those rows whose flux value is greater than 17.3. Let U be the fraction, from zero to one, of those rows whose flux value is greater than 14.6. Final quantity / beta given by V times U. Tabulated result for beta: 1.2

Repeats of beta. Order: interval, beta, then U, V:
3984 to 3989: 5.0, 1.00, 5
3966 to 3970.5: 0.0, 0.00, 0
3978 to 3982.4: 3.2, 0.80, 4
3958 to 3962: 0.0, 0.20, 0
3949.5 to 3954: 0.0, 0.60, 0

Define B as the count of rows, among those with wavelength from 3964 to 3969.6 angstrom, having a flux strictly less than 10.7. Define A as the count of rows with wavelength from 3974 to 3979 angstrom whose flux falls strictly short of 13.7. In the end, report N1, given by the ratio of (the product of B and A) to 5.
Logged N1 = 2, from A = 2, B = 6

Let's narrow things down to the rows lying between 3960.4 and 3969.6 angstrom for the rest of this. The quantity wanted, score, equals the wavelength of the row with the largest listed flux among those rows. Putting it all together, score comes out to 3963.64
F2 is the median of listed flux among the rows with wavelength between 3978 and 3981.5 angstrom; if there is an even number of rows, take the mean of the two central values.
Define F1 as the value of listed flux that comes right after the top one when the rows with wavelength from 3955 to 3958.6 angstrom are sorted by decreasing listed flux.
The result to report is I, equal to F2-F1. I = 3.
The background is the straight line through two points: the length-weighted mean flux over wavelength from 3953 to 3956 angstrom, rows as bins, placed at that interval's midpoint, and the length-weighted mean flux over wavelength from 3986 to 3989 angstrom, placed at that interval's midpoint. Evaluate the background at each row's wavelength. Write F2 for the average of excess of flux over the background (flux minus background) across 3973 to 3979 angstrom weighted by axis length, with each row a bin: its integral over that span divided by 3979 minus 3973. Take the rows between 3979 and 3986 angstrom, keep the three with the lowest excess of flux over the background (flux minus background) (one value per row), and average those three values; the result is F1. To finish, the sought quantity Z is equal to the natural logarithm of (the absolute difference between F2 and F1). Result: 0.6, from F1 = -2.9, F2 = -5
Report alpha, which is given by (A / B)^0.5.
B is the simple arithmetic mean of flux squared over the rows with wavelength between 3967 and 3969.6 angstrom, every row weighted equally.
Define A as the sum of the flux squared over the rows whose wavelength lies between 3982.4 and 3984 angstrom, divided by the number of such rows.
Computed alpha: 5.5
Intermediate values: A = 303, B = 10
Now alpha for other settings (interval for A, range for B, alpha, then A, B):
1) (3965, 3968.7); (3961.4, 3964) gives 0.7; 29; 64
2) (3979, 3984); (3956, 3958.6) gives 1.3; 301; 189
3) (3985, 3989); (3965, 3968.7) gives 3.6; 366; 29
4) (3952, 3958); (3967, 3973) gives 2.6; 228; 34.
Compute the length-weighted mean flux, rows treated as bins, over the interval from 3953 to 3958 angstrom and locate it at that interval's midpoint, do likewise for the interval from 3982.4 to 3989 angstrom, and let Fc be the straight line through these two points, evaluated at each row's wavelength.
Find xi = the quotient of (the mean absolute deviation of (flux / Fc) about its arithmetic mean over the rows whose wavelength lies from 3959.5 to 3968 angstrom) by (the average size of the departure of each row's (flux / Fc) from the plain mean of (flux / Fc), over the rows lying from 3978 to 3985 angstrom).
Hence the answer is 1.9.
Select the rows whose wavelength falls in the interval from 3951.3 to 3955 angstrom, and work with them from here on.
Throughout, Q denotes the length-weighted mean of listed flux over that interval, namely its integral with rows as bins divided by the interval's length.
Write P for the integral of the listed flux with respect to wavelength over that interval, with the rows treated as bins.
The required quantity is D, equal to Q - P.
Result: -44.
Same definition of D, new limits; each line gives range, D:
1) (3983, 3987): -53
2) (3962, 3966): -24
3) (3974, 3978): -41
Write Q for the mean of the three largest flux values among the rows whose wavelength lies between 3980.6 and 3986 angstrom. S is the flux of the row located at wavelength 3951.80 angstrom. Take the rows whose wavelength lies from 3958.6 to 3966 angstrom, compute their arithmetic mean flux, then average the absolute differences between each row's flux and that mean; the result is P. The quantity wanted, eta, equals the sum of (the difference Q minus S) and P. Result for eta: 4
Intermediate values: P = 2.0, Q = 18.1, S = 15.84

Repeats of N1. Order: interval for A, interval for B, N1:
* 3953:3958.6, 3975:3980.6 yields 0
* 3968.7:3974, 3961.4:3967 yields 7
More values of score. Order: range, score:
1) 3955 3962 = 3958.17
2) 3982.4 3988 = 3983.77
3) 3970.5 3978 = 3976.44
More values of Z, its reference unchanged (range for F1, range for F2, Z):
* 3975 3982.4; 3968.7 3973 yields 2.0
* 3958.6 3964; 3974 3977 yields 1.5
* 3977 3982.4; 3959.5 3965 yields 1.6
